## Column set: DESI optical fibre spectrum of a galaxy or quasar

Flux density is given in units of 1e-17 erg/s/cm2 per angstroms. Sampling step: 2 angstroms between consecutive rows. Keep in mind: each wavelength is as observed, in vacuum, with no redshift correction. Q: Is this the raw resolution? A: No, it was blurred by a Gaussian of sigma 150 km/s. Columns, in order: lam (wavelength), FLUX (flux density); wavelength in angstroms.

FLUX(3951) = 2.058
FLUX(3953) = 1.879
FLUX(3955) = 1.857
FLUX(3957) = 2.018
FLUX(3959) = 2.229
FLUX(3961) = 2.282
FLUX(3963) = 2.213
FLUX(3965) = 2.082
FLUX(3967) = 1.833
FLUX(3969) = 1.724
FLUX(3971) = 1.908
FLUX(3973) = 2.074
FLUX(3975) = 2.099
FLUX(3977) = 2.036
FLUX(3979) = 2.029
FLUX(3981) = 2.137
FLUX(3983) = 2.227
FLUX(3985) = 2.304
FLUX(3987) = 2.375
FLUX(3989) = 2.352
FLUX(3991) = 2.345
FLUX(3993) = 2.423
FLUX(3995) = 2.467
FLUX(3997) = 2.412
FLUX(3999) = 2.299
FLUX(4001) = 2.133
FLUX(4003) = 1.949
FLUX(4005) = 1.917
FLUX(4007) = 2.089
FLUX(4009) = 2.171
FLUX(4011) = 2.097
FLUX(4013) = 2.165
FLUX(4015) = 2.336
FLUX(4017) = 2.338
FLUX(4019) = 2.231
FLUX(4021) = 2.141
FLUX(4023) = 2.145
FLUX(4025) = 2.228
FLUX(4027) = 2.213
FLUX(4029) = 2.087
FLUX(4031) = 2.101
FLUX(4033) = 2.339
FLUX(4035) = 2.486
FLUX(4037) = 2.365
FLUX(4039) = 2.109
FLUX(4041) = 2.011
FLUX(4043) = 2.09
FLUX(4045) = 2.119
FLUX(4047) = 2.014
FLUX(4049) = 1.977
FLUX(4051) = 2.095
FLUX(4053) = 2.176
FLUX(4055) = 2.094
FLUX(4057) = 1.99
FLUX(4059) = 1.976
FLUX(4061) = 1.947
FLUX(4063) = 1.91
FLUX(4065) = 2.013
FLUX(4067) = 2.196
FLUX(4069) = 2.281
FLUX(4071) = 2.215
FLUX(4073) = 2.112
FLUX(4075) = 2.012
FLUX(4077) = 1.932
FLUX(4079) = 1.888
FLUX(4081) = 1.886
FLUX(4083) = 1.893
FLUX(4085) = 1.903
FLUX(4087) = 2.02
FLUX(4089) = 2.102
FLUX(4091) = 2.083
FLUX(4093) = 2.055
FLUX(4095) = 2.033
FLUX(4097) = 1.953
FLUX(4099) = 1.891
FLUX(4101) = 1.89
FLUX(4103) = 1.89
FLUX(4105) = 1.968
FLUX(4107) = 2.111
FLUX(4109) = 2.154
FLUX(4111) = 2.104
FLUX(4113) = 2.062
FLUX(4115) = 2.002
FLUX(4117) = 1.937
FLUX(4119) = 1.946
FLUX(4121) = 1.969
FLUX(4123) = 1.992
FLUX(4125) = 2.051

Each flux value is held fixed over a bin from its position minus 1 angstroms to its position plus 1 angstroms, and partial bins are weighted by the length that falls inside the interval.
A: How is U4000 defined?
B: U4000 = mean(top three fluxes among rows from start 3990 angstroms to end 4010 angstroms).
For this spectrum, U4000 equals 2.43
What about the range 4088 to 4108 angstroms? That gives 2.10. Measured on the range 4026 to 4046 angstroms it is 2.40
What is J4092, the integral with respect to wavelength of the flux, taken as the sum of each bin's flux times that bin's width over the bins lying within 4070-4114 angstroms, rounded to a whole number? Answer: 88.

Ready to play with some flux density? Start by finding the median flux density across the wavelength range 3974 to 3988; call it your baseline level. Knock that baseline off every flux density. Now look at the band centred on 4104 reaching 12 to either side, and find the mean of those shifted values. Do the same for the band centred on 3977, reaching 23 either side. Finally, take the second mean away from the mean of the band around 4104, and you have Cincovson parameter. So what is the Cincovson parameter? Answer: -0.15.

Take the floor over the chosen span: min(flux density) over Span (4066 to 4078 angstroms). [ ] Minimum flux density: 1.932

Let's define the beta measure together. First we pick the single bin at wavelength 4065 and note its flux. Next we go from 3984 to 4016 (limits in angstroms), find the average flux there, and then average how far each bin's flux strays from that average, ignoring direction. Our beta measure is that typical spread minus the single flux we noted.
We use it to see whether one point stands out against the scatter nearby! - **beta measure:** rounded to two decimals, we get -1.87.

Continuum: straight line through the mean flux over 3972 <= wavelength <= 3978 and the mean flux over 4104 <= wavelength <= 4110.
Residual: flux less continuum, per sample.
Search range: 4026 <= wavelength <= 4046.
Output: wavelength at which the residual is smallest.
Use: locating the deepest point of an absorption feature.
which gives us 4041 angstroms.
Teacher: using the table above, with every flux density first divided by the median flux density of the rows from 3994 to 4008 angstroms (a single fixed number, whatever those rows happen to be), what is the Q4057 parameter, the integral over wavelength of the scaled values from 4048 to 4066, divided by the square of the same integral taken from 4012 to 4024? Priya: 0.11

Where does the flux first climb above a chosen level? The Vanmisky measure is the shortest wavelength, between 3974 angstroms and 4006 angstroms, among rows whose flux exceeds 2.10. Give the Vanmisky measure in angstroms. 3981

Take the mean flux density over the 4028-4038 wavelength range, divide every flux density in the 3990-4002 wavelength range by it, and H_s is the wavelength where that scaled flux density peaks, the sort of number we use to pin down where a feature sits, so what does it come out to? 3995 angstroms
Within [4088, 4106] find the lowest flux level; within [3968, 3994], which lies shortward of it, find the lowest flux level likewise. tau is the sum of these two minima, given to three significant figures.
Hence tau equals 3.61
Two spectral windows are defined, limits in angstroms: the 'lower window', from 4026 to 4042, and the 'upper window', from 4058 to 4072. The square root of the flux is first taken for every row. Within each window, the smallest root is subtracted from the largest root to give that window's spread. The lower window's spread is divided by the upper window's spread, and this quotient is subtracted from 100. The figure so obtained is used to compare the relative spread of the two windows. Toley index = 98.8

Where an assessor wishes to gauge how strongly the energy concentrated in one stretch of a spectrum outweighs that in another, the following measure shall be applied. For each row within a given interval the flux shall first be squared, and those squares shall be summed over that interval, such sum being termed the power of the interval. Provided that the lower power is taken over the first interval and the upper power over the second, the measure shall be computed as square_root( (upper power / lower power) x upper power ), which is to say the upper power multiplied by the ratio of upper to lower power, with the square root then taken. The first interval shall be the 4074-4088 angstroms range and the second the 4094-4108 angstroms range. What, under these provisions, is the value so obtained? 5.3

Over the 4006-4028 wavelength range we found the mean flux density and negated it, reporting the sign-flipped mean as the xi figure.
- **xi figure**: -2.20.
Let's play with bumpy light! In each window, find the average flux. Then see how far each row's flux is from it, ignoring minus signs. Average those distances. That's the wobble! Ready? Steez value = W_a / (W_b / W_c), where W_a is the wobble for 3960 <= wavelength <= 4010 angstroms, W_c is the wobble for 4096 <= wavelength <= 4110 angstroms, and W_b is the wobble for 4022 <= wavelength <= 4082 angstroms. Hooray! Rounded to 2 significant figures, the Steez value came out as 0.13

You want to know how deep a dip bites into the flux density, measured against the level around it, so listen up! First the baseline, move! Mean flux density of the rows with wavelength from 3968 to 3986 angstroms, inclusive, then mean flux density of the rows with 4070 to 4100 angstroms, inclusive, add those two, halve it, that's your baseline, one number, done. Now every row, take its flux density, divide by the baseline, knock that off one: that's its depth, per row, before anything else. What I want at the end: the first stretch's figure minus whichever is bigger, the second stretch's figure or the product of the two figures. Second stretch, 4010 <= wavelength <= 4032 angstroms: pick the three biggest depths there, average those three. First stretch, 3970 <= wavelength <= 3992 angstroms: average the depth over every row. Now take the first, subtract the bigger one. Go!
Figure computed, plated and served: -0.07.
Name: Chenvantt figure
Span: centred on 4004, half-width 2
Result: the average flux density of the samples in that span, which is 1.93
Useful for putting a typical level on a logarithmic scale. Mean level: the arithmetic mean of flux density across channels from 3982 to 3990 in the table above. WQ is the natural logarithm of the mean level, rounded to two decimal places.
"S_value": 0.84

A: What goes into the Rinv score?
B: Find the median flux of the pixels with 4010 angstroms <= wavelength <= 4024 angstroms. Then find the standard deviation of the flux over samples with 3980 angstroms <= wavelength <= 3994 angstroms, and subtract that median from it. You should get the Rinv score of -2.07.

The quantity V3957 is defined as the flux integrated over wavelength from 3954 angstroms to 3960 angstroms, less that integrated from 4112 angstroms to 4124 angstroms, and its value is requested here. -12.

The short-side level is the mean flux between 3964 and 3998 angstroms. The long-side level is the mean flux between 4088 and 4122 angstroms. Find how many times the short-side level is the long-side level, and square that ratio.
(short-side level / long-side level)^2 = 1.16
